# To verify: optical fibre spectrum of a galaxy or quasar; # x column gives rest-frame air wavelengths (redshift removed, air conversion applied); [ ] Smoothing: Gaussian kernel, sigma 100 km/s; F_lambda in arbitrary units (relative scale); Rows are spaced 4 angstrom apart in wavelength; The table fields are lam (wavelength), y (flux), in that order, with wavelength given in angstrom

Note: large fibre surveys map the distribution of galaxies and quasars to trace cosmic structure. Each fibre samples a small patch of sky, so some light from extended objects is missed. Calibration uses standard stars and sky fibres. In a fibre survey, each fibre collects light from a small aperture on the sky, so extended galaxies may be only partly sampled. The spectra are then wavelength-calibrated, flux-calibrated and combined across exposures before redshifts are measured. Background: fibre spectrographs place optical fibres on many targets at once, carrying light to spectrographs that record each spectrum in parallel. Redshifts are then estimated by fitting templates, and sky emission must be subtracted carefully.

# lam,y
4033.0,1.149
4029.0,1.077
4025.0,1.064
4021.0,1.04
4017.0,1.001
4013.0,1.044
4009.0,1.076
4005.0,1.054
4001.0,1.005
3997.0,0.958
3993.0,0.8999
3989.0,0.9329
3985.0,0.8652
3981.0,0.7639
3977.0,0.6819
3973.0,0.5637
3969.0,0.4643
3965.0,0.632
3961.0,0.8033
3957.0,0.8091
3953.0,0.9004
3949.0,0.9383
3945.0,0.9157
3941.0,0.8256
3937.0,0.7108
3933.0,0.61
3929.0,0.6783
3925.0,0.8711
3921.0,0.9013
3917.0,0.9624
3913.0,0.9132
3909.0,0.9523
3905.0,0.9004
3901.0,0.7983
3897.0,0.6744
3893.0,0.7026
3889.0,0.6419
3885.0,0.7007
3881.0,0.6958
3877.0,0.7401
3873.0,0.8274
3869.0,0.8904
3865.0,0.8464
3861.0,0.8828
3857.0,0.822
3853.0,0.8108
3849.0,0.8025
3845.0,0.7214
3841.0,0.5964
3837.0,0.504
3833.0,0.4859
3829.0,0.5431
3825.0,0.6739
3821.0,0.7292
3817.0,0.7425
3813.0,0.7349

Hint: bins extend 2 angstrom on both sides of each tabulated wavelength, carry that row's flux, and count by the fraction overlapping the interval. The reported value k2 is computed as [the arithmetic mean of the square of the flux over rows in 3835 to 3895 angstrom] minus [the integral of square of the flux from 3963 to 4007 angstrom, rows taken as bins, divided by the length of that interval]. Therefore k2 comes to -0.11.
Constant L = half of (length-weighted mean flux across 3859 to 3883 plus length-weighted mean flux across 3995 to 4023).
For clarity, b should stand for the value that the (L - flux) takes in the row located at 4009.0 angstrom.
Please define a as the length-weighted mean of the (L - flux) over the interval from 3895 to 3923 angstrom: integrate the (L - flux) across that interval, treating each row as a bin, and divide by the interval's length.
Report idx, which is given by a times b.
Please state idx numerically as -0.007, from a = 0.048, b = -0.16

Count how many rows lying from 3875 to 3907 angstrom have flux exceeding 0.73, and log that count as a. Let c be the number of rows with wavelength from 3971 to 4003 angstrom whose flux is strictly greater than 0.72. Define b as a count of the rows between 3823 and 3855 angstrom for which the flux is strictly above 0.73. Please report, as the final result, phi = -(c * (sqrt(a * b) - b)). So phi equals -3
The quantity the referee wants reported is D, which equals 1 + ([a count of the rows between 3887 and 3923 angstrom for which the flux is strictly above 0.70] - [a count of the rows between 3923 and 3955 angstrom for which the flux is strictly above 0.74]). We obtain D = 3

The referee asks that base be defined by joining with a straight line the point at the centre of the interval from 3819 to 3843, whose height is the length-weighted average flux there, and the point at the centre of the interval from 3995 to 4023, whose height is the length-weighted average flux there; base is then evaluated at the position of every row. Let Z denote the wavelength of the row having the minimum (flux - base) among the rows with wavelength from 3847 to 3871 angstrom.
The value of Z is 3853.0 angstrom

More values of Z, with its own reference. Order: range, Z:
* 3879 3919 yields 3889.0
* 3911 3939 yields 3933.0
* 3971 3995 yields 3973.0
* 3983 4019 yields 3985.0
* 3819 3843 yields 3833.0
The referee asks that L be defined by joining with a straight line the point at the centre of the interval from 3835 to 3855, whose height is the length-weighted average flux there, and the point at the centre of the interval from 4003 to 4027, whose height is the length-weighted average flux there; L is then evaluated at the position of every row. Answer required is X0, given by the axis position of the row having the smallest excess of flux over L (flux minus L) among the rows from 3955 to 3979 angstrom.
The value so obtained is 3969.0 angstrom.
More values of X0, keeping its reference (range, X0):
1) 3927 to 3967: 3965.0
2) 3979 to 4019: 3981.0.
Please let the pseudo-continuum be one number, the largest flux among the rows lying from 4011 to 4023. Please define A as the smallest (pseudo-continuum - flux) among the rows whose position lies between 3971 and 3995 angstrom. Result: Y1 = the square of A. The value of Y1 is 0.0123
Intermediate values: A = 0.111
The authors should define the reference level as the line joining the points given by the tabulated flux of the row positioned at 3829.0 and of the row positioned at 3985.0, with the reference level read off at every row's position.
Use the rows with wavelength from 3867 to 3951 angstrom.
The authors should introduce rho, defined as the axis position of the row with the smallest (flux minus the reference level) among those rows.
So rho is 3933.0 angstrom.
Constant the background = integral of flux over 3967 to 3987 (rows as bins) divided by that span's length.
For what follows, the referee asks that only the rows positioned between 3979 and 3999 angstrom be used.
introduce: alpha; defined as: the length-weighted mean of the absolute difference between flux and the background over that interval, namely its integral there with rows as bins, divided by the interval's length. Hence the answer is 0.22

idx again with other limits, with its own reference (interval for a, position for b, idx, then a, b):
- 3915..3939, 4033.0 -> -0.030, 0.131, -0.23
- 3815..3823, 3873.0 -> 0.017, 0.184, 0.09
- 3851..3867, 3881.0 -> 0.018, 0.079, 0.22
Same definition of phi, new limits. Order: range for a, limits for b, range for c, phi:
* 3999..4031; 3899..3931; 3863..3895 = -2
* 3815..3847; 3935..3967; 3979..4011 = 28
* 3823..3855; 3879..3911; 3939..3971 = 3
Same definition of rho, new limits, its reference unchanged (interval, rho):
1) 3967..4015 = 3969.0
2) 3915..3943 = 3933.0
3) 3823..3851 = 3833.0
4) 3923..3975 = 3969.0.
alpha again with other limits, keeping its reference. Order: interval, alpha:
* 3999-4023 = 0.37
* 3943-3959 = 0.22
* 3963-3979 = 0.09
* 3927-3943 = 0.07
